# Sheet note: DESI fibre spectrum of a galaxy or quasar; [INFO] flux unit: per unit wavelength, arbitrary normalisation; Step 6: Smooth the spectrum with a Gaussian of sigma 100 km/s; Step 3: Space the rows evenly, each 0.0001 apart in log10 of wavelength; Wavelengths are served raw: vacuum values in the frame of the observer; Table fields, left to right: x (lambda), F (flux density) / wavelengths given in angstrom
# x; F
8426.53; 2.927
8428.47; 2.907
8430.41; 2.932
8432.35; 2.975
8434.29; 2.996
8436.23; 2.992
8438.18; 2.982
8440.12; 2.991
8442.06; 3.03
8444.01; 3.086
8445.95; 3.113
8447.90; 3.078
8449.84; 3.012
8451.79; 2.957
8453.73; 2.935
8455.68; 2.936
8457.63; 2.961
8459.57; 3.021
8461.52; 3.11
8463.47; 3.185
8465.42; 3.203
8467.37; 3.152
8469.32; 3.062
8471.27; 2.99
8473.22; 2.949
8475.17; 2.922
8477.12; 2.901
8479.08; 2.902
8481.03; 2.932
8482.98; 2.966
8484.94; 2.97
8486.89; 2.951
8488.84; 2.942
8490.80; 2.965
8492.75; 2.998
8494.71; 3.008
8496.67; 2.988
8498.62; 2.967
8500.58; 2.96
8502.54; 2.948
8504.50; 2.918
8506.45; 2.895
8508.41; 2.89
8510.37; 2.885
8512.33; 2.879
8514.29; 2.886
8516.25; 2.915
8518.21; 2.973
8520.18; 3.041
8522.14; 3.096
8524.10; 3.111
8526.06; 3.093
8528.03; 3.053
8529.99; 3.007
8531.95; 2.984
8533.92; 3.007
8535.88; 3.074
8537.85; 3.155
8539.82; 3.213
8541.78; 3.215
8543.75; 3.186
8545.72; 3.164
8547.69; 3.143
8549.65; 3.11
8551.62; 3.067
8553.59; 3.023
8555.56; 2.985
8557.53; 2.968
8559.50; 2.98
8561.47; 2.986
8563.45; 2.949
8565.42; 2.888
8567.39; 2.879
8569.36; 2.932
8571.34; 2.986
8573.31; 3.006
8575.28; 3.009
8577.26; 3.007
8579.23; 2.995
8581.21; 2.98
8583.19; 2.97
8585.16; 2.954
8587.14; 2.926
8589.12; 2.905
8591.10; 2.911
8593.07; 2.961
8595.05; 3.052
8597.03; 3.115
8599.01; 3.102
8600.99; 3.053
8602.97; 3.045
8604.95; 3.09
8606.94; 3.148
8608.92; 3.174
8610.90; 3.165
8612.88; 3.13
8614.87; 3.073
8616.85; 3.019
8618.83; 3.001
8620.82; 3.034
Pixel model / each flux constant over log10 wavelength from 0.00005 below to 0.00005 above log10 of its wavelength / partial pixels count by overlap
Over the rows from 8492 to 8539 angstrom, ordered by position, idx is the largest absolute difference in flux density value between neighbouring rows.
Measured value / 0.081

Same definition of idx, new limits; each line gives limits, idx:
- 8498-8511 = 0.030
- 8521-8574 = 0.081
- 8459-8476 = 0.090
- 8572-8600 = 0.091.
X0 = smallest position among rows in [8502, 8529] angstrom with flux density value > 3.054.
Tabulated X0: 8522.14 angstrom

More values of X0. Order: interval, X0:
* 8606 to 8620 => 8606.94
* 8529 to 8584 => 8535.88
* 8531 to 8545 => 8535.88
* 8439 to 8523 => 8444.01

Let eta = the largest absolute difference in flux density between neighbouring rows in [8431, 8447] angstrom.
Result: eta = 0.06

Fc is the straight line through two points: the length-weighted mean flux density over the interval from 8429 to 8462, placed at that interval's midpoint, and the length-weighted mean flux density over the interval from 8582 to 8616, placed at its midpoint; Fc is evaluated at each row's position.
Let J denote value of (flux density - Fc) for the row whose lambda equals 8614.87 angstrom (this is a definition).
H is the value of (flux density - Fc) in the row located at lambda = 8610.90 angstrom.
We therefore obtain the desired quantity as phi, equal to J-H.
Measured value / -0.09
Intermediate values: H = 0.12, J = 0.02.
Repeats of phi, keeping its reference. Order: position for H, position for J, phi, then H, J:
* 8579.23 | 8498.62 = -0.01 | -0.04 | -0.05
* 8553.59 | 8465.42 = 0.20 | -0.01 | 0.19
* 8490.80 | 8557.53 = -0.01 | -0.05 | -0.07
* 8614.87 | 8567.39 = -0.18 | 0.02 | -0.16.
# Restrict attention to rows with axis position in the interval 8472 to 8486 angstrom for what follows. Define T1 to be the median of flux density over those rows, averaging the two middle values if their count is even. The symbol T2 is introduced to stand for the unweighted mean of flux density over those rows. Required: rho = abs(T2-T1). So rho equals 0.003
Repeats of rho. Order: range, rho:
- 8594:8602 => 0.003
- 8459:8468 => 0.018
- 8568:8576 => 0.013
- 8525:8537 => 0.006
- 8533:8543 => 0.022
